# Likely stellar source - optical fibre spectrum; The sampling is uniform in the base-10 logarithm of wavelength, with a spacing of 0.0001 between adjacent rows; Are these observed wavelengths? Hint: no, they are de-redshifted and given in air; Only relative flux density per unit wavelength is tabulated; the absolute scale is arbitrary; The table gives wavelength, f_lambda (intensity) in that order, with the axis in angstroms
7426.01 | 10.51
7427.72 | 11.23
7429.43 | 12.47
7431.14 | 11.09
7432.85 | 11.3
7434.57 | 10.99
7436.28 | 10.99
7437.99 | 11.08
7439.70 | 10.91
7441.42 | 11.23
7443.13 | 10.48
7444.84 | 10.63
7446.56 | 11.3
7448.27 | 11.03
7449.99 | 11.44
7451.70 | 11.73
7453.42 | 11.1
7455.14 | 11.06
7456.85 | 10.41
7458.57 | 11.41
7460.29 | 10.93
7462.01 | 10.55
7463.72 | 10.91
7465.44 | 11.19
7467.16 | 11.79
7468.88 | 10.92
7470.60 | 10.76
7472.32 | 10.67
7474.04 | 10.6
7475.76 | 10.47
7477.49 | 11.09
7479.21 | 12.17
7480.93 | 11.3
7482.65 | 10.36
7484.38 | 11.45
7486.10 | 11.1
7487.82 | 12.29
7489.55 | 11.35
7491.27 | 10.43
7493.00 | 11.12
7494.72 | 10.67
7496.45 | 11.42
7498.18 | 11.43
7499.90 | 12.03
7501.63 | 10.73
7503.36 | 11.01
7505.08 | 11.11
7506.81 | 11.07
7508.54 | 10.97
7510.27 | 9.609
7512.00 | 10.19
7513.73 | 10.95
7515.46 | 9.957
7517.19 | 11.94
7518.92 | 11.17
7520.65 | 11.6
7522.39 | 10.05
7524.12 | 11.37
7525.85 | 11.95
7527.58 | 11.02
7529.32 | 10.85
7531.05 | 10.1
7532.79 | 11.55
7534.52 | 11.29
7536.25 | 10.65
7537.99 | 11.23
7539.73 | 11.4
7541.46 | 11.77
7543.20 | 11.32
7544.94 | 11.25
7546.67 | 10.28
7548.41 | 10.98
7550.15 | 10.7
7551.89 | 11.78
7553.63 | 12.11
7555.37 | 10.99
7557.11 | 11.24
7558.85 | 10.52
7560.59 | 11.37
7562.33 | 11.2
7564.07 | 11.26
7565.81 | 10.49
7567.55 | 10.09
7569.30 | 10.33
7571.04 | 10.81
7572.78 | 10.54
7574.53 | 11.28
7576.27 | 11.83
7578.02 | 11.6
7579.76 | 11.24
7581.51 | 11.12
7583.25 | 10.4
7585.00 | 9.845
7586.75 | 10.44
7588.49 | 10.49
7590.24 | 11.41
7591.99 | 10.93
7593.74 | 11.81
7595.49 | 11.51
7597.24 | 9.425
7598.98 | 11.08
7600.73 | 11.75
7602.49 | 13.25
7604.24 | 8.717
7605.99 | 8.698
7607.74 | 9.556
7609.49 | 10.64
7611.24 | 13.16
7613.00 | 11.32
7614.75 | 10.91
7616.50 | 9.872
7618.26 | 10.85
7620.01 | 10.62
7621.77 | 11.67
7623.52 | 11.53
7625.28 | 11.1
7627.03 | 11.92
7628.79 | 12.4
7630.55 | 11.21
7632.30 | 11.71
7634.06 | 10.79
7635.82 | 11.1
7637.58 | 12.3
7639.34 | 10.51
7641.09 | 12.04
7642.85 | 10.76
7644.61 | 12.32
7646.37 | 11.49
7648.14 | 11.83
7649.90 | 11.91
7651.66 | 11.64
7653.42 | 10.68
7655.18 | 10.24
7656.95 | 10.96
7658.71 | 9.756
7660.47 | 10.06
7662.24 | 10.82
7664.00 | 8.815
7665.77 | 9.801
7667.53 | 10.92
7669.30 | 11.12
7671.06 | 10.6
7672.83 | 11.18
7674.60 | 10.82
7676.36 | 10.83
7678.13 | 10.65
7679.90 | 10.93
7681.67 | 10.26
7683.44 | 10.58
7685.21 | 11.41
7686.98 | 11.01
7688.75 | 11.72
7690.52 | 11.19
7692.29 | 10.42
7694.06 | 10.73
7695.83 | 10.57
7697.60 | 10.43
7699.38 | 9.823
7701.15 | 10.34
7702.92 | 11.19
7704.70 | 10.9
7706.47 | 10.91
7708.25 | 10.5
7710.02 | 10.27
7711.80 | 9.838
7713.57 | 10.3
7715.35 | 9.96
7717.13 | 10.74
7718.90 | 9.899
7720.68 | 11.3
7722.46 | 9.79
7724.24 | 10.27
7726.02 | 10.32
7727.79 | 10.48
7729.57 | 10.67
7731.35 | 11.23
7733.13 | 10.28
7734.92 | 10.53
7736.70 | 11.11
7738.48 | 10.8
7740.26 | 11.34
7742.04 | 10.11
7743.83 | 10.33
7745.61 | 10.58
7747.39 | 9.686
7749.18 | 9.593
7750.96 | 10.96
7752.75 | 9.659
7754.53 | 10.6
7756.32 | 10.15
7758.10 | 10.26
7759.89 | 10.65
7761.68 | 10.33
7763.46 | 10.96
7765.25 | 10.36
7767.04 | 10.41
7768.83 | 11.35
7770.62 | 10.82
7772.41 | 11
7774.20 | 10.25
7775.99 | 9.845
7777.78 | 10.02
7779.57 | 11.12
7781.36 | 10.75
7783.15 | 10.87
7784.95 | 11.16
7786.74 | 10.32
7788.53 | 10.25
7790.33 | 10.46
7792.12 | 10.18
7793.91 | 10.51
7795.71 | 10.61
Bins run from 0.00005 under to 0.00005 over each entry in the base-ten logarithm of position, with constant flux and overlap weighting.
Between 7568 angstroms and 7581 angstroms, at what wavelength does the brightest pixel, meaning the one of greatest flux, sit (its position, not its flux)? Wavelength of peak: 7576.27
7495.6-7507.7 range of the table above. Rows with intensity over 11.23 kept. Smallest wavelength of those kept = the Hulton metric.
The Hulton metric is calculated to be 7496.45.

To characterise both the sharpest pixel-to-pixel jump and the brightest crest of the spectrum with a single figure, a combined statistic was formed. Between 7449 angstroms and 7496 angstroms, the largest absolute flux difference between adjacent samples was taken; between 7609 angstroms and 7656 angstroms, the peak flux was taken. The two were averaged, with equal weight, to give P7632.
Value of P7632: 7.2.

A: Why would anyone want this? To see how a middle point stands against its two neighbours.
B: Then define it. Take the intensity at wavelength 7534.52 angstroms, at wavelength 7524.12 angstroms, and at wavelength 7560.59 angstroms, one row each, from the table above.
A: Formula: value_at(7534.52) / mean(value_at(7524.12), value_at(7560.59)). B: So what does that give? 0.99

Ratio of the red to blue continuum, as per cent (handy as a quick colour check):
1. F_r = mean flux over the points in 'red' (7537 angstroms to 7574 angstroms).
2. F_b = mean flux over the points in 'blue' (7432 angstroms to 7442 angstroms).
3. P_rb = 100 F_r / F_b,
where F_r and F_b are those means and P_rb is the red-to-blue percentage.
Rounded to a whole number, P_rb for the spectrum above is 100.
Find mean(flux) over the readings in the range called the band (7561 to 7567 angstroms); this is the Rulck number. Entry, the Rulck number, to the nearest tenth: 11.0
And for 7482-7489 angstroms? 11.3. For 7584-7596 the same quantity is 10.9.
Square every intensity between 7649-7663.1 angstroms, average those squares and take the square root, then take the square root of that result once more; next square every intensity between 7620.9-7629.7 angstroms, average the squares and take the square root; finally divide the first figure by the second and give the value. 0.280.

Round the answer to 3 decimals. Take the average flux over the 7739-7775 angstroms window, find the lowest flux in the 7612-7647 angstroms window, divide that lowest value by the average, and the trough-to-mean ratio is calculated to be 0.943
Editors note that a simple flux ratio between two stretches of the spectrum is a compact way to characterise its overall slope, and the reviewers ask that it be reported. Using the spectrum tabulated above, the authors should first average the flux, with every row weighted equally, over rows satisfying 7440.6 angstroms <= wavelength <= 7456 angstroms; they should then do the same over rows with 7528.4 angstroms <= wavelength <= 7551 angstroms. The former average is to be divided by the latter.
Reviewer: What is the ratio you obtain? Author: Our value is 1.01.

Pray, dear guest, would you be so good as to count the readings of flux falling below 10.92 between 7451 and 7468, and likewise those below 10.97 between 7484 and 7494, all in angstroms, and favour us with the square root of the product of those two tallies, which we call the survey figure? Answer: 1.7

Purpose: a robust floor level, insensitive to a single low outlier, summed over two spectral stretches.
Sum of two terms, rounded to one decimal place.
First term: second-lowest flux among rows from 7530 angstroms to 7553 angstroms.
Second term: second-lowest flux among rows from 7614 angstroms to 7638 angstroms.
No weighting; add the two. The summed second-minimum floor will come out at 20.9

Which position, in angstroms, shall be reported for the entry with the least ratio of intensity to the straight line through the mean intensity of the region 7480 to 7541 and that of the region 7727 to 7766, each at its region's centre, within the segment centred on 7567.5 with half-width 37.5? 7604.24 angstroms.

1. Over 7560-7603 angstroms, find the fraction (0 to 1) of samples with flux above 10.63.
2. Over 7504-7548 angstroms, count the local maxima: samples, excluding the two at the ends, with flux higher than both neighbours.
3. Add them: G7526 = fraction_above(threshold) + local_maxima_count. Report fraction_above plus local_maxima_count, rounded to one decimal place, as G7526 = 6.6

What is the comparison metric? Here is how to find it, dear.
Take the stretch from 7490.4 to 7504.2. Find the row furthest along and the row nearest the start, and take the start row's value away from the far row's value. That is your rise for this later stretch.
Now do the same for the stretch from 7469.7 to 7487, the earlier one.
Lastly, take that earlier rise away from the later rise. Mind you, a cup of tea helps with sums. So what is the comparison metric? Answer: 0.2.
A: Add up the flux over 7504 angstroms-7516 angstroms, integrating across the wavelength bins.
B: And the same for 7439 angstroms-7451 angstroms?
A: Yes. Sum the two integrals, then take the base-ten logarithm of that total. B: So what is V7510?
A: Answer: 2.41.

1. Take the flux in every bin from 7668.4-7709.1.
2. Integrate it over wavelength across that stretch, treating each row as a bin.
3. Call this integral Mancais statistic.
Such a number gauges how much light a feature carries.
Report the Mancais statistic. 439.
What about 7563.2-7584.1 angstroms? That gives 228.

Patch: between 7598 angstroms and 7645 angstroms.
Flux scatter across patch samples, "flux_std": 1.1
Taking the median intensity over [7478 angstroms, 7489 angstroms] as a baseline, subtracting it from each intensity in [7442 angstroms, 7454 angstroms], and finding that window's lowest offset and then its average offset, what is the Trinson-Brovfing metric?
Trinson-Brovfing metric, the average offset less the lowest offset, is 0.62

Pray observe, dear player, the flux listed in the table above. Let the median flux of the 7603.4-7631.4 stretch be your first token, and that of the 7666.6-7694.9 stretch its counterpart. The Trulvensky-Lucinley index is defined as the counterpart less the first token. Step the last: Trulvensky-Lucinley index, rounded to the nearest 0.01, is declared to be -0.13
